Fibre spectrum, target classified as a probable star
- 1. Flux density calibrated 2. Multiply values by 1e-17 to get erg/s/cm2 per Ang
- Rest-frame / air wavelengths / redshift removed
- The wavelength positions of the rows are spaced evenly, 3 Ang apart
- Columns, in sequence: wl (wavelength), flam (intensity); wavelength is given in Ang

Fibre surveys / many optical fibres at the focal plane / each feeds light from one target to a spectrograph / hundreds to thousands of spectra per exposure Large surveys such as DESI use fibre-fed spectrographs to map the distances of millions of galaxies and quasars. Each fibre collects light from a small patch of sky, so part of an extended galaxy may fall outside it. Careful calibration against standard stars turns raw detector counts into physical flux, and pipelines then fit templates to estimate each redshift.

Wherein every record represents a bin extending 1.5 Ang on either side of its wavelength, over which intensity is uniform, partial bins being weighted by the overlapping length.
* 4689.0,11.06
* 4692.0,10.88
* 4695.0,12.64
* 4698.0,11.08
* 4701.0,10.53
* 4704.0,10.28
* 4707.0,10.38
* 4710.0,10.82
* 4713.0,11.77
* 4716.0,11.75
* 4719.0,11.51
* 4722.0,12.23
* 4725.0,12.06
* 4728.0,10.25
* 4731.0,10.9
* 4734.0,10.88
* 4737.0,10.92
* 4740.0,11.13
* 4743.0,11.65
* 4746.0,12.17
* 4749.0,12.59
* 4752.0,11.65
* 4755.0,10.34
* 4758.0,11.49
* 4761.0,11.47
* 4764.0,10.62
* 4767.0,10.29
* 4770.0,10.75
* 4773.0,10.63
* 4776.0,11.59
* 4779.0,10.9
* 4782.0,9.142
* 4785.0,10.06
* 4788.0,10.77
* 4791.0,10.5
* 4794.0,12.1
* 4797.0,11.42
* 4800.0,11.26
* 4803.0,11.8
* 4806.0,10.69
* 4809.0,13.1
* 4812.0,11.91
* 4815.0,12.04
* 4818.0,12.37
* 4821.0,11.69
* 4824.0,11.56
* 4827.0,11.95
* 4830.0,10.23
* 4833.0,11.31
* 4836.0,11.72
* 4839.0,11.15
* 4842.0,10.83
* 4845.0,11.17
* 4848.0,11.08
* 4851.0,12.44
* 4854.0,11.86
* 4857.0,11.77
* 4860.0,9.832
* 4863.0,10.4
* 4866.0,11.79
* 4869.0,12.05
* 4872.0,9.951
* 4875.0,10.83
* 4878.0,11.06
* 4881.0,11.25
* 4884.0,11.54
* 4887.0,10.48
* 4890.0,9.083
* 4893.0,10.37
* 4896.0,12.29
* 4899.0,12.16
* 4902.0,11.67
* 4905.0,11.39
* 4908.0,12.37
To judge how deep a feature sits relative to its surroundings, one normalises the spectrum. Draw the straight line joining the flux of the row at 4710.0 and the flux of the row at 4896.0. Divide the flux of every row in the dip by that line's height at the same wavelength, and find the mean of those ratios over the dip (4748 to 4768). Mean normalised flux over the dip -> 1.00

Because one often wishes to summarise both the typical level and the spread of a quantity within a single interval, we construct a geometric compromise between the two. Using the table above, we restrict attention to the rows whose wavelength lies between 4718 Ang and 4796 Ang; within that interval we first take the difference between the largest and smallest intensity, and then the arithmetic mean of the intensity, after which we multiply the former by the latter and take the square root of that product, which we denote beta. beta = 6.2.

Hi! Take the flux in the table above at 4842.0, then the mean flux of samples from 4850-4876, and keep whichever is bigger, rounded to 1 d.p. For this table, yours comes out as 11.2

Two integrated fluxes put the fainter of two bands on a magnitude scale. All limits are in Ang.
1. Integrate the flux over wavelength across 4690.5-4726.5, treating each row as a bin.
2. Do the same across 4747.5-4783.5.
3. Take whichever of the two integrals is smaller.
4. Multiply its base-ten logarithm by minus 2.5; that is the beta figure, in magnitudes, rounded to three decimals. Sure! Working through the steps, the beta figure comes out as -6.490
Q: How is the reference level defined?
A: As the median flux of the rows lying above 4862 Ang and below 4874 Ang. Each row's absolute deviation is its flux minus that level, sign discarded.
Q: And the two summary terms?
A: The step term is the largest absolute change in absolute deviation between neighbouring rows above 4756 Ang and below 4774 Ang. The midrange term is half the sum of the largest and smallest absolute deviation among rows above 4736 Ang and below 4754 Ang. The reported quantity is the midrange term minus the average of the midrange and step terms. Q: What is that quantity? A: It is 0.15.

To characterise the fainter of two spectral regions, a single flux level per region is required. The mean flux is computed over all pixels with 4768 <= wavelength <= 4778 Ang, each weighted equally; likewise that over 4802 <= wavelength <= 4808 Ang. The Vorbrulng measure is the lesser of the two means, 11.0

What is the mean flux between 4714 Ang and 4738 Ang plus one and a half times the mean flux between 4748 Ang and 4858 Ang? 28.3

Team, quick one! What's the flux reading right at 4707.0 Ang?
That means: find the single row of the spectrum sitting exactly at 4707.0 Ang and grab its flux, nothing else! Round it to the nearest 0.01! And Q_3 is 10.38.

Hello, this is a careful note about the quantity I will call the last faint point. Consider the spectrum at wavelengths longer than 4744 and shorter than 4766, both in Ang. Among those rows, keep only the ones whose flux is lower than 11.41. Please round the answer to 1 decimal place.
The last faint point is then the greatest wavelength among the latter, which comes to 4764.0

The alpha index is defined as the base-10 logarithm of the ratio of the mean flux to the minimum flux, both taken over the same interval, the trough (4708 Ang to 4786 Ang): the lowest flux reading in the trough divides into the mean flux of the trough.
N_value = 0.09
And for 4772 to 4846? 0.09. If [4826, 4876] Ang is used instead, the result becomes 0.06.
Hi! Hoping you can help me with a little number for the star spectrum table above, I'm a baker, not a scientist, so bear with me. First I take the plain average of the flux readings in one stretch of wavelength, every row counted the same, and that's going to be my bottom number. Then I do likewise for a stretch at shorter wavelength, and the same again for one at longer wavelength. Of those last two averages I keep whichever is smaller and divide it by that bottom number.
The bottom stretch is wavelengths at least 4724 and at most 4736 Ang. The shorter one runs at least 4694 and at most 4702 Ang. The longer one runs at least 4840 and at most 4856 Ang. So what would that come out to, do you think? 1.04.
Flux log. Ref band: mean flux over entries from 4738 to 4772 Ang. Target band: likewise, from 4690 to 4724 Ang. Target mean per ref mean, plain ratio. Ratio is 1.00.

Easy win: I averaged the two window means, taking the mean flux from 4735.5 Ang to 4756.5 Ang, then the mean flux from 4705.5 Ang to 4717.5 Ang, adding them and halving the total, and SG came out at 11.3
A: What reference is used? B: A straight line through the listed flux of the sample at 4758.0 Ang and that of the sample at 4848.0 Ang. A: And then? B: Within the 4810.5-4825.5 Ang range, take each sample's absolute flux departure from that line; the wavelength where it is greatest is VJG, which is 4818.0 Ang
